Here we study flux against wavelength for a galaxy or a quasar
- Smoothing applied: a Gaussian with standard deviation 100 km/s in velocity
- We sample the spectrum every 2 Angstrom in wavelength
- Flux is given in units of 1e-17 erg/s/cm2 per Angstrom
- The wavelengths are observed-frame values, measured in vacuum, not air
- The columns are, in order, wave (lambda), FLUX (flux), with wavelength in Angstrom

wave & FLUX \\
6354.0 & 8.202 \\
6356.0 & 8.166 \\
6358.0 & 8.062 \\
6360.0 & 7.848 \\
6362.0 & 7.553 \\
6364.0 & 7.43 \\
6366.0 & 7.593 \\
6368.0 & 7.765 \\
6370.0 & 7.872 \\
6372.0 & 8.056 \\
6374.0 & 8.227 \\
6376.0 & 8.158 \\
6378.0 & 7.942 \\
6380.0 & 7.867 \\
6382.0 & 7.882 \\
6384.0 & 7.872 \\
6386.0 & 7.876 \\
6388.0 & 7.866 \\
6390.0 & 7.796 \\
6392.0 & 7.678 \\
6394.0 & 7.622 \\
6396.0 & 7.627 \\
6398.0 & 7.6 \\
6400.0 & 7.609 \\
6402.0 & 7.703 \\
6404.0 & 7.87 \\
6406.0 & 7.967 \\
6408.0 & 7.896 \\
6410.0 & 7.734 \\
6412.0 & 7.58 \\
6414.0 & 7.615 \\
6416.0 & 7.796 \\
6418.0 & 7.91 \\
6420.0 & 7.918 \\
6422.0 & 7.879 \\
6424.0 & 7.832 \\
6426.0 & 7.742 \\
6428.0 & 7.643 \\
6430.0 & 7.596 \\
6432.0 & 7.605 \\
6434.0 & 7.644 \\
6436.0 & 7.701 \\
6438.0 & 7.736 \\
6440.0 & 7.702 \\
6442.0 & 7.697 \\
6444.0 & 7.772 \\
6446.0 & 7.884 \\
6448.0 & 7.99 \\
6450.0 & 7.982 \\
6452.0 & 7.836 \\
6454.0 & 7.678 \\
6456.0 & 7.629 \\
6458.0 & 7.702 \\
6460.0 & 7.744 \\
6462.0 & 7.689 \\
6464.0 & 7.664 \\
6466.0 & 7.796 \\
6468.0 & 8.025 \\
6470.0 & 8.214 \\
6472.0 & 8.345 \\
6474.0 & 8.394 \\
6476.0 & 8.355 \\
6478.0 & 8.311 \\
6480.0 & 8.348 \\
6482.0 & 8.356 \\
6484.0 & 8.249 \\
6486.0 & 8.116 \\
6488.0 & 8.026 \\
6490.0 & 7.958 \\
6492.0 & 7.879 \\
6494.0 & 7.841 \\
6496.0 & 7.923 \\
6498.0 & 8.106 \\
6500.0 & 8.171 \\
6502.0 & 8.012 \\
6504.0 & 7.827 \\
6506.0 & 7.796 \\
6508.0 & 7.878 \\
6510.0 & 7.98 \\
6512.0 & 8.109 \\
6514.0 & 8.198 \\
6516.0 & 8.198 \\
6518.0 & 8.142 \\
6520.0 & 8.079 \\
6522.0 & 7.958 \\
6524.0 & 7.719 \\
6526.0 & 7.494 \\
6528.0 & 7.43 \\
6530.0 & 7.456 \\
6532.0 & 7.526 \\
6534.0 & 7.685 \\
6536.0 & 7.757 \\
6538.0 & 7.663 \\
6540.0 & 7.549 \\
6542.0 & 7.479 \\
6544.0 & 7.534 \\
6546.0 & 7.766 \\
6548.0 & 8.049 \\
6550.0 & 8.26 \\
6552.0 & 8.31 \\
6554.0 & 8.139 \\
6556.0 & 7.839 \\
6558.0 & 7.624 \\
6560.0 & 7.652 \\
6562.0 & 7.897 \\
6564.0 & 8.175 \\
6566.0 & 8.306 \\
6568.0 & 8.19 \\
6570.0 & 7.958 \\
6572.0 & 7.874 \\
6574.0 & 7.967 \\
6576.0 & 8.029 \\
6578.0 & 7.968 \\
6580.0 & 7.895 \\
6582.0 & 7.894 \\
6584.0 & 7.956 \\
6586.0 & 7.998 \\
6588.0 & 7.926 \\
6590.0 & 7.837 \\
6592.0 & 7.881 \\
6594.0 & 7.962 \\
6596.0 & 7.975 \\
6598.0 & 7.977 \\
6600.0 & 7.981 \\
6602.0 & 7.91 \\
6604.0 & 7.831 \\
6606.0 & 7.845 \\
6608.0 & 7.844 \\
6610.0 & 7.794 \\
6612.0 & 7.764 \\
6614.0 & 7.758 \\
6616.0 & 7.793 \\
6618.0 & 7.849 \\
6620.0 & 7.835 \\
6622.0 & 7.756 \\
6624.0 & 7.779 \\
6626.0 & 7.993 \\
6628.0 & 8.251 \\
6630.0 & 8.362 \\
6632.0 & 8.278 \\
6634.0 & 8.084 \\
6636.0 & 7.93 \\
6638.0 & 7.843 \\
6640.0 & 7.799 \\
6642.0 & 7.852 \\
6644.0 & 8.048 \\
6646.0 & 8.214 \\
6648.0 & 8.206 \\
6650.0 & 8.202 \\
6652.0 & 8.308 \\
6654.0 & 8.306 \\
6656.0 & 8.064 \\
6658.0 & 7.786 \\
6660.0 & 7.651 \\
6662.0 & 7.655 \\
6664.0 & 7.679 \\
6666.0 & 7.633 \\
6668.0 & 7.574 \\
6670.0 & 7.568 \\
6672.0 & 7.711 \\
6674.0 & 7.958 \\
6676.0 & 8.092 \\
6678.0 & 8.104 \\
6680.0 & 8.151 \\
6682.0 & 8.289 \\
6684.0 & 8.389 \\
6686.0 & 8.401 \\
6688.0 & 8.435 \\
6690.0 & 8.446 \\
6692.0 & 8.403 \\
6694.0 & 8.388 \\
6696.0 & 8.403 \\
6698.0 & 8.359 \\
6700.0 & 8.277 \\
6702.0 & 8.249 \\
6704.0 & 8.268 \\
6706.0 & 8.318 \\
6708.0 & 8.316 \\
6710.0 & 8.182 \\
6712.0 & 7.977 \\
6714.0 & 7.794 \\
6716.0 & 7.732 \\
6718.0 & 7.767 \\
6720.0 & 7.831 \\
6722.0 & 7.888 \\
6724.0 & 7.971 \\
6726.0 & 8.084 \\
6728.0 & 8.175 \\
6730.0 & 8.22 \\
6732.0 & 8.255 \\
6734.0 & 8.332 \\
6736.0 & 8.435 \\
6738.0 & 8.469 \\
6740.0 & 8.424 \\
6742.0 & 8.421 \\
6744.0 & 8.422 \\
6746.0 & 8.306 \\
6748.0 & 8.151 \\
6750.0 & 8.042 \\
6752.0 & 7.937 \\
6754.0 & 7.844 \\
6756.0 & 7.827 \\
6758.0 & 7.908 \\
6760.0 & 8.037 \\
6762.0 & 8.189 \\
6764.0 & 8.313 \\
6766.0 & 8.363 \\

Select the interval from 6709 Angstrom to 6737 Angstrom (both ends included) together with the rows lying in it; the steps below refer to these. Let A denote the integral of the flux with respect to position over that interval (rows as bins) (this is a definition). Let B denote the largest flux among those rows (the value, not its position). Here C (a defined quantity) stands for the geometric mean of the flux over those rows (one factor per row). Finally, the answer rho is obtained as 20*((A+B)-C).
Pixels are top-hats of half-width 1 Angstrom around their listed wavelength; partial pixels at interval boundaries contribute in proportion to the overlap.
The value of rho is 4514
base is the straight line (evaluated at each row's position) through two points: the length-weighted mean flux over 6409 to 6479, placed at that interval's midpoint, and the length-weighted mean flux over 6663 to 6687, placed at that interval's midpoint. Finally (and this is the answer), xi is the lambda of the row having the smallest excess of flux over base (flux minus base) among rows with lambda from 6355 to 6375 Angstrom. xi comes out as 6364.0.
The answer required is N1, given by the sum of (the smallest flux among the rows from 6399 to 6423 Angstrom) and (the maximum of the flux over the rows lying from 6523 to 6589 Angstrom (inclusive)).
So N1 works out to 15.9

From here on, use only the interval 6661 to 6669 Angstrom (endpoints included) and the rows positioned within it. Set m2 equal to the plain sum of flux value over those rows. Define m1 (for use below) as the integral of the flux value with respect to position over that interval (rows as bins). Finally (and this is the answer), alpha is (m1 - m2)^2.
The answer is 933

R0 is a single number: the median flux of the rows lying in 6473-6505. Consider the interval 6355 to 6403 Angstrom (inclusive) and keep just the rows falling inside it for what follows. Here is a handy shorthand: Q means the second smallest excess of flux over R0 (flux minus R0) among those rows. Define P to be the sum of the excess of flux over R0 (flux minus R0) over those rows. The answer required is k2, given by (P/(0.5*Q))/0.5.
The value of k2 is 50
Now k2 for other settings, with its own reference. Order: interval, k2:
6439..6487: 29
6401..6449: 64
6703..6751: -13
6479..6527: 23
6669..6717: -15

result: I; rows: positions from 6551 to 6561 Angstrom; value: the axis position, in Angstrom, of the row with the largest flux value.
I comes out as 6552.0 Angstrom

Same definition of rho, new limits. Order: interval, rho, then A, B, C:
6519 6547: 4292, 214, 8.079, 7.65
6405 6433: 4353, 217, 7.967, 7.76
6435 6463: 4354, 217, 7.99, 7.77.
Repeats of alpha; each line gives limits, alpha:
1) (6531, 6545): 2829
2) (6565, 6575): 1624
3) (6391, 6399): 932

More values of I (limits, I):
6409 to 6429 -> 6420.0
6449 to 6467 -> 6450.0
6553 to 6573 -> 6566.0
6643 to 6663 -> 6652.0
